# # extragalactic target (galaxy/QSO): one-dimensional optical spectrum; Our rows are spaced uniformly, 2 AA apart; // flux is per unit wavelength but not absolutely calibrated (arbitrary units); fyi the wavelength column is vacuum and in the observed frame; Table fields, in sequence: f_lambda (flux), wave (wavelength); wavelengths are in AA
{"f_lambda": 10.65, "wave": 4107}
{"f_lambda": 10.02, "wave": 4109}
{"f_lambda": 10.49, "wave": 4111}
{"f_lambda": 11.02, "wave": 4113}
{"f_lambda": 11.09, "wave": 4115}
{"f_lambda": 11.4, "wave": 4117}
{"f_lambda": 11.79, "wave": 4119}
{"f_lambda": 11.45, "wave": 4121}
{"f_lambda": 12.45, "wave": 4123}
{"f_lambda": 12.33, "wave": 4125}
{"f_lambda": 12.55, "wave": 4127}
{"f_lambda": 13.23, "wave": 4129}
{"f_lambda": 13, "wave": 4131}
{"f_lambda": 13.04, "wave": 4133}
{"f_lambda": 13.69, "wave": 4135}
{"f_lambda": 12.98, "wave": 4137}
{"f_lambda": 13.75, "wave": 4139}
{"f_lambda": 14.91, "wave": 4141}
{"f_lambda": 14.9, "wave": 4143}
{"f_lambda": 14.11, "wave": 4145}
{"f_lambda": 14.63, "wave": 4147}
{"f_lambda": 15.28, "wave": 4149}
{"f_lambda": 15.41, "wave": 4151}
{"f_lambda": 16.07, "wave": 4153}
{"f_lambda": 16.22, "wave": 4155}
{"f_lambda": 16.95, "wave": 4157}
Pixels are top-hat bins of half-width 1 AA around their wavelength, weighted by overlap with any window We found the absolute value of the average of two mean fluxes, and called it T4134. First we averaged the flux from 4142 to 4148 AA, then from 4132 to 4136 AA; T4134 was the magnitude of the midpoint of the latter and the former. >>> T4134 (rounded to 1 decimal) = 14.0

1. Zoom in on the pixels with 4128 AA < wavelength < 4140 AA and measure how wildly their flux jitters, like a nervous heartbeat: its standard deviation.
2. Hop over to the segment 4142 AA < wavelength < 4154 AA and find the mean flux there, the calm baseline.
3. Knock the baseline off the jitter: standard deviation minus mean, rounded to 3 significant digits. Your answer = -14.7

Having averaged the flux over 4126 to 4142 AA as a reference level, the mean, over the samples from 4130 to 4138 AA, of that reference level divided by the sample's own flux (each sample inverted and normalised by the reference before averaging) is 1.02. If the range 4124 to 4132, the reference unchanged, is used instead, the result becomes 1.05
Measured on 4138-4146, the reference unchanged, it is 0.93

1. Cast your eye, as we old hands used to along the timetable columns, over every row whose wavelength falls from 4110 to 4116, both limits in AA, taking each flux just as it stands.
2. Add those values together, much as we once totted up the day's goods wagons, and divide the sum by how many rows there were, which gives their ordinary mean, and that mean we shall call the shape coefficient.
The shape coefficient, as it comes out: 10.9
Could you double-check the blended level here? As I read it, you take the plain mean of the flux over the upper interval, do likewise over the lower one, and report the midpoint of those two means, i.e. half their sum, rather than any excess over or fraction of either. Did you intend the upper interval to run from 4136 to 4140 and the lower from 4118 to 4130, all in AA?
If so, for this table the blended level 12.8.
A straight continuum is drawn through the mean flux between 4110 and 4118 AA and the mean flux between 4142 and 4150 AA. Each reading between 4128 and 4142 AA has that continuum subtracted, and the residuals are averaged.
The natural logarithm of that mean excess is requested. -2.7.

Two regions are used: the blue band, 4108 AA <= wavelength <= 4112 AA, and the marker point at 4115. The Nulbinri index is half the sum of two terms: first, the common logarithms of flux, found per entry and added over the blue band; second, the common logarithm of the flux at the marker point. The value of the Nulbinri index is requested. 1.53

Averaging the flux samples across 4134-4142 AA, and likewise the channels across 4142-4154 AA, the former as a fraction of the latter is 0.918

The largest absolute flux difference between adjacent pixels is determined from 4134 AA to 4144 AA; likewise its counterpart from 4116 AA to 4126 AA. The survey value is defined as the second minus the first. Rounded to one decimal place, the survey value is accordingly -0.2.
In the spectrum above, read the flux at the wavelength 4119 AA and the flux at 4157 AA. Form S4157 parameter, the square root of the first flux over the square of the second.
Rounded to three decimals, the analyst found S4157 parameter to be 0.203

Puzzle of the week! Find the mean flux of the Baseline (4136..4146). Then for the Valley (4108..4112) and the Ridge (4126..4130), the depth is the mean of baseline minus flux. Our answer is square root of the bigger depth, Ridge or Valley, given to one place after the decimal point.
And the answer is 2.0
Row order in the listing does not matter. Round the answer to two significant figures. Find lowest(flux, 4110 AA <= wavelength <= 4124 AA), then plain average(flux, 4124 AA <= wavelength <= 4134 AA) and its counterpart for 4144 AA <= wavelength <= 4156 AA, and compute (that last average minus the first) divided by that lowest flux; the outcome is 0.23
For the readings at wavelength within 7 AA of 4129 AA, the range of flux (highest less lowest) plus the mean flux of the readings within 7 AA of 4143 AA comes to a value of 15.7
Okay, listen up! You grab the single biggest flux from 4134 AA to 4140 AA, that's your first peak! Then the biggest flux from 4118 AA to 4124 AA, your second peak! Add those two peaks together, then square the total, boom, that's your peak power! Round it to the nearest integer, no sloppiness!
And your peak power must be 686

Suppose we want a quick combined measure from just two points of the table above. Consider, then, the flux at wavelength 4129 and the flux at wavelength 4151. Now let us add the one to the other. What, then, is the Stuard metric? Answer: 28.6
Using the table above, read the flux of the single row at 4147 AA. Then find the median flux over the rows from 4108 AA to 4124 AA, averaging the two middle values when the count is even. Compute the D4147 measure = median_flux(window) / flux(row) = 0.77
